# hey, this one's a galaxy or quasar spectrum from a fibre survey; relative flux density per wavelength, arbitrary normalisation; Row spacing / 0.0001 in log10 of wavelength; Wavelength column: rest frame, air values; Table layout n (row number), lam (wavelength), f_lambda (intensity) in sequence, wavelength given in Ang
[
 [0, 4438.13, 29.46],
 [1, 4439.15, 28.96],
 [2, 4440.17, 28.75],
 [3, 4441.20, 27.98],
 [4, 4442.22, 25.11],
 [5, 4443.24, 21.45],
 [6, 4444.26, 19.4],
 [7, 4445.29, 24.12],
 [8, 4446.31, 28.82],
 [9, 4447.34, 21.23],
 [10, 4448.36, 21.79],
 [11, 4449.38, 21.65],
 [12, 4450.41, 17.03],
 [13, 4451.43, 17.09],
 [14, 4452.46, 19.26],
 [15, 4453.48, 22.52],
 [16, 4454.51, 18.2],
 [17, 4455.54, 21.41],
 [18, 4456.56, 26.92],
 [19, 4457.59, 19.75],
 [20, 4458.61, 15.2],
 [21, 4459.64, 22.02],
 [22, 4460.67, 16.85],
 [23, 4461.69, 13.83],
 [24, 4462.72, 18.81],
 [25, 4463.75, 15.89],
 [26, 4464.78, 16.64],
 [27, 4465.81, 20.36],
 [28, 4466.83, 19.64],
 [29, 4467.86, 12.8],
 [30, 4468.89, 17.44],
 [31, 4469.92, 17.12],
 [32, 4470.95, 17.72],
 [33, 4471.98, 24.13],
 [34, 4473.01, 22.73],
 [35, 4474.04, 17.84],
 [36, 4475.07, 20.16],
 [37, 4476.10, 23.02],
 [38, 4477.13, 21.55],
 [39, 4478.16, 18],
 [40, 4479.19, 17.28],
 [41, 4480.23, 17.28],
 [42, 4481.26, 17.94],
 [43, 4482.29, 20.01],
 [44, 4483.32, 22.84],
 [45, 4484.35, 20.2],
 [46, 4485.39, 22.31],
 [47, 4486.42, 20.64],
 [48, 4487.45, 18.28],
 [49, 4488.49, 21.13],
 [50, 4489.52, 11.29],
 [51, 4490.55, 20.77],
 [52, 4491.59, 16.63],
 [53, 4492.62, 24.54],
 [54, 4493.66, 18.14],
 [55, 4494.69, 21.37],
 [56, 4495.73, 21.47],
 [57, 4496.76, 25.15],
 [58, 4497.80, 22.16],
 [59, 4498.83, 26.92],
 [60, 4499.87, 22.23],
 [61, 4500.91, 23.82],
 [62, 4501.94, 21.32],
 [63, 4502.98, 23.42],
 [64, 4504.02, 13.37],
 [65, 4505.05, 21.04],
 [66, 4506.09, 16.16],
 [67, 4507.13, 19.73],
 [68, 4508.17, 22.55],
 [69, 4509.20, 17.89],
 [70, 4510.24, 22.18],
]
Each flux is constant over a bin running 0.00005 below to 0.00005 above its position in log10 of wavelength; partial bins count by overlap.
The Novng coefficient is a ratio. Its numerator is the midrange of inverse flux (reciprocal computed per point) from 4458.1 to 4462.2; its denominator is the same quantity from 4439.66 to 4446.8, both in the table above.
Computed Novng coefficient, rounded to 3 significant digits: 1.36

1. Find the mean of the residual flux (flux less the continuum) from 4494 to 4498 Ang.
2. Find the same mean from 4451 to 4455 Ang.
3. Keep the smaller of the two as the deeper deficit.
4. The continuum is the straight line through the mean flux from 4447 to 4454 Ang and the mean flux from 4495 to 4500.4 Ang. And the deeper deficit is -1.0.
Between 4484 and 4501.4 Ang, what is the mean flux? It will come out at 21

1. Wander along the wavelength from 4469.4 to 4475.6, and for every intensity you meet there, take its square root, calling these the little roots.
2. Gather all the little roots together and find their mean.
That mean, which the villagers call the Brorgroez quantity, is 4.46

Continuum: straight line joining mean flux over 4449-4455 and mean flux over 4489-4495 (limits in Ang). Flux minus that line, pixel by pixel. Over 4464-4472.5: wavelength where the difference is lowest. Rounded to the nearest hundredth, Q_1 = 4467.86 Ang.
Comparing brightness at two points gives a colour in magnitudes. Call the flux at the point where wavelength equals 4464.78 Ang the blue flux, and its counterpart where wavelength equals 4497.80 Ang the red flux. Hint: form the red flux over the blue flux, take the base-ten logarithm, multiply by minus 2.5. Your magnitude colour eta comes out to -0.3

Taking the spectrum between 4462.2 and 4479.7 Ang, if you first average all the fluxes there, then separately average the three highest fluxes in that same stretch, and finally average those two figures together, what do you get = 21.1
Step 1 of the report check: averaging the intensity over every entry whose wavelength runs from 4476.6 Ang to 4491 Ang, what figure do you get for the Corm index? 19.3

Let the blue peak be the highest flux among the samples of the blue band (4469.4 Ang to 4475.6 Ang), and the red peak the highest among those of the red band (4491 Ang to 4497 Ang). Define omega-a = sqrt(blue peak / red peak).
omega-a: 0.98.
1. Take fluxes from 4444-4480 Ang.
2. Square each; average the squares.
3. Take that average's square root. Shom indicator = 20.0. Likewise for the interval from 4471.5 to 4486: 20.5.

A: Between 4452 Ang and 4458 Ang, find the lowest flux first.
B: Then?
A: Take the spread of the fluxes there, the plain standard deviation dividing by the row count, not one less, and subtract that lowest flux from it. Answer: -15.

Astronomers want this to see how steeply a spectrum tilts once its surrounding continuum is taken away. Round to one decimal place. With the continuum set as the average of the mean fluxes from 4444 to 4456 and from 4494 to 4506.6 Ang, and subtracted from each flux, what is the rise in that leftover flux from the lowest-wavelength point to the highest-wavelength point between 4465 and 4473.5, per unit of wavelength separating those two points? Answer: 0.3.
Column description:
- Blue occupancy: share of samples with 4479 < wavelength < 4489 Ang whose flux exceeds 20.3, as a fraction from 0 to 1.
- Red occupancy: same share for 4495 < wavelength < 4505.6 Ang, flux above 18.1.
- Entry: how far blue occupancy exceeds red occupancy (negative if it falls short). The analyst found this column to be -0.50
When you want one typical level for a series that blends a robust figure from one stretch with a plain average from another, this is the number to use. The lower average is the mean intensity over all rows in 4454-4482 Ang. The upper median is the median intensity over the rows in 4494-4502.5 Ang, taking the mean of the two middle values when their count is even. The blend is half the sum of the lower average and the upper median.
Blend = 20.6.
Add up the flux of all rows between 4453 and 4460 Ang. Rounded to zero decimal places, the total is 146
